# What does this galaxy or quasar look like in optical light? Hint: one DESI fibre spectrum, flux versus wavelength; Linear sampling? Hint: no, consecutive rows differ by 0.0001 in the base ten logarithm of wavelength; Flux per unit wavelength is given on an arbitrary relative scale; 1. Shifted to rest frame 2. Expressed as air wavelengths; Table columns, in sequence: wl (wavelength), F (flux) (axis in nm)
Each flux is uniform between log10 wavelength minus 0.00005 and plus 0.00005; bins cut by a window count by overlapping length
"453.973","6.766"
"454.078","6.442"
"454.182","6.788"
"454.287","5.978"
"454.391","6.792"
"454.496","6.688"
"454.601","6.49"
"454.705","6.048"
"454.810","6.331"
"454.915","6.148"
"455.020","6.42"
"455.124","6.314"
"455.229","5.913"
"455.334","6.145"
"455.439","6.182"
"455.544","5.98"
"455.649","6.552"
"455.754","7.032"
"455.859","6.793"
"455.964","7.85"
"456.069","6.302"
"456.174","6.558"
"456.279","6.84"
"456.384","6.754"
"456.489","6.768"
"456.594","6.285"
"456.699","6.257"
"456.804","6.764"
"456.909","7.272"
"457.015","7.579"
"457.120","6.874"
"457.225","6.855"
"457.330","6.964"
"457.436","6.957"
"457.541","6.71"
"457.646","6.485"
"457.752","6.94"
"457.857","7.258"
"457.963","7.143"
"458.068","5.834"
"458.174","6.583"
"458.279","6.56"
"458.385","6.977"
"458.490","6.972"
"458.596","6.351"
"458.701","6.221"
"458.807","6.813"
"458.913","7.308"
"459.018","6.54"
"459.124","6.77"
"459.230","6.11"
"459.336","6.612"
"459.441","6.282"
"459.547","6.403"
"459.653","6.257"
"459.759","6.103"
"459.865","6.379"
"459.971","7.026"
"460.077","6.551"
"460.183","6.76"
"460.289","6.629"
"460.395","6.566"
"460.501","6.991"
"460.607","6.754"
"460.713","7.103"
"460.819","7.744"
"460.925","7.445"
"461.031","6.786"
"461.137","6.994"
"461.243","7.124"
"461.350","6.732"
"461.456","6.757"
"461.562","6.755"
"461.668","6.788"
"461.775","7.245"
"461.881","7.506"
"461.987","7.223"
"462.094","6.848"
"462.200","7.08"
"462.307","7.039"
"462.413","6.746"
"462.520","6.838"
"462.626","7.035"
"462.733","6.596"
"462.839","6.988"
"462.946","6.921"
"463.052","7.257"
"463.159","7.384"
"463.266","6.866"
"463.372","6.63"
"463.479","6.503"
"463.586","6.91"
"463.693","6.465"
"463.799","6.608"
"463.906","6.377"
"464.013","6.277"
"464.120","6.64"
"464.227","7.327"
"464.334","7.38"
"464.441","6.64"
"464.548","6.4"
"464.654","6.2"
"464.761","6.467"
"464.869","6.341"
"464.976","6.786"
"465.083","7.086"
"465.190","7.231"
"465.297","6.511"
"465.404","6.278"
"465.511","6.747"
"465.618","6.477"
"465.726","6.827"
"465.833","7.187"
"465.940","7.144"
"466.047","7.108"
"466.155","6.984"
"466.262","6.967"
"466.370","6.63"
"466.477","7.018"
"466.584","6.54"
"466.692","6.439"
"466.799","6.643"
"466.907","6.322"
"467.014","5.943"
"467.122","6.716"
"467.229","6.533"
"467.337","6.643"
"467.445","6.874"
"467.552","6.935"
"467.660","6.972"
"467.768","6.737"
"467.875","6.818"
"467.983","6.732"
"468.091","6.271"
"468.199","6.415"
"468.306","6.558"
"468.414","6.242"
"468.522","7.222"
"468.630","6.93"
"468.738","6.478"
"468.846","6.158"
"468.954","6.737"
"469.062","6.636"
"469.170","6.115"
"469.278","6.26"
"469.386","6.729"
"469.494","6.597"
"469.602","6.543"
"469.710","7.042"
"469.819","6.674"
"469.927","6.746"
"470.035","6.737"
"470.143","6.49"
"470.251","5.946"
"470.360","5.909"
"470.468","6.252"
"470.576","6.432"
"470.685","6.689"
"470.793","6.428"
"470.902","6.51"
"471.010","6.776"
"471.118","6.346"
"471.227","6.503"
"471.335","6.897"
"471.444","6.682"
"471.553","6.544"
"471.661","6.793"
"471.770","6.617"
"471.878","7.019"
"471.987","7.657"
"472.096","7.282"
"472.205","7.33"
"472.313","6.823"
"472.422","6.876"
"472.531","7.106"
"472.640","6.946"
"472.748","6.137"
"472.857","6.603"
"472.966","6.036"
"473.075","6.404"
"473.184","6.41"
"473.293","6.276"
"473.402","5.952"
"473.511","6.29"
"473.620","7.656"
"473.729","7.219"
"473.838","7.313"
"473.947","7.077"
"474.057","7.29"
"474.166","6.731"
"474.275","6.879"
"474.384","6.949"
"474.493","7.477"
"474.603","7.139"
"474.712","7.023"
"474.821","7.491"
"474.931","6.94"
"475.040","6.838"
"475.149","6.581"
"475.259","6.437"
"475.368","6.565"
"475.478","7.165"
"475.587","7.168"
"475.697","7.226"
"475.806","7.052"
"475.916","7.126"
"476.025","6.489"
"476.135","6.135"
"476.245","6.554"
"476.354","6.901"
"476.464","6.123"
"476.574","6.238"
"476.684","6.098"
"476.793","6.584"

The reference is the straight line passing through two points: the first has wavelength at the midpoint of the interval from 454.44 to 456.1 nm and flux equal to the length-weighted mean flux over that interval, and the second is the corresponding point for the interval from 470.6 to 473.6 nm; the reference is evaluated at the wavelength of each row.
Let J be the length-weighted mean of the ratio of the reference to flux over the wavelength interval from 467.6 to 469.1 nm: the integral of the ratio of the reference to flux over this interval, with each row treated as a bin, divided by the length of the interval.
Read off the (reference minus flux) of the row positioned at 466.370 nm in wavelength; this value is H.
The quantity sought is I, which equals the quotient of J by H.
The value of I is -30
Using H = 0.0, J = 1.00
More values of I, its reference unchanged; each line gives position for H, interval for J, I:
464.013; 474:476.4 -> 3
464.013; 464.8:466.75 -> 3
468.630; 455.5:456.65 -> -3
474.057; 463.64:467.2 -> -2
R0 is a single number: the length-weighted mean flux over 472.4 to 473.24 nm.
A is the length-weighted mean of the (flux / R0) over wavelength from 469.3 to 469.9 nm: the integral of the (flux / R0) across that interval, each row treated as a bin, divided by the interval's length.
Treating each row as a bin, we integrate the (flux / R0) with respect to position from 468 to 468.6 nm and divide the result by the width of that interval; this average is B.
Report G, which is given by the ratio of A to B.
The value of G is 1.019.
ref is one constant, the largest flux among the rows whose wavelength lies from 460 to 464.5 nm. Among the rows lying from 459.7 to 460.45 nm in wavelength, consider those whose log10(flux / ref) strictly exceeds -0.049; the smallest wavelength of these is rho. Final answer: 459.971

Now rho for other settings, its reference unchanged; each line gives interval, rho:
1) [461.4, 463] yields 461.775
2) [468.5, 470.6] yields 468.522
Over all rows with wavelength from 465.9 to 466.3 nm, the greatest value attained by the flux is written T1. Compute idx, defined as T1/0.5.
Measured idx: 14.3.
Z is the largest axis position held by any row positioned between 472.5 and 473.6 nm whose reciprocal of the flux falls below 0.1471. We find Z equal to 472.640 nm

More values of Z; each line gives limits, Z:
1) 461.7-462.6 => 462.520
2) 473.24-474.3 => 474.275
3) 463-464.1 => 463.586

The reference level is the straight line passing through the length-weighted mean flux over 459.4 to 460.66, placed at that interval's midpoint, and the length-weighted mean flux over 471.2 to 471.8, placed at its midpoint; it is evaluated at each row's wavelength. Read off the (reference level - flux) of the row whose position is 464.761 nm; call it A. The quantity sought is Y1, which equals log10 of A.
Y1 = -0.85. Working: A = 0.14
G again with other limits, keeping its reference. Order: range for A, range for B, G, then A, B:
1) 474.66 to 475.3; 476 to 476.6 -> 1.076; 1.05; 0.98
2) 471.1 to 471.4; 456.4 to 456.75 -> 1.020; 1.01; 0.99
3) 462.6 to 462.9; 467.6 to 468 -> 1.005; 1.05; 1.04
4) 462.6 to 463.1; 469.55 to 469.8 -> 1.029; 1.06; 1.03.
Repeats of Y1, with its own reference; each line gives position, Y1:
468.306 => -1.05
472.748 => -0.25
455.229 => -0.23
